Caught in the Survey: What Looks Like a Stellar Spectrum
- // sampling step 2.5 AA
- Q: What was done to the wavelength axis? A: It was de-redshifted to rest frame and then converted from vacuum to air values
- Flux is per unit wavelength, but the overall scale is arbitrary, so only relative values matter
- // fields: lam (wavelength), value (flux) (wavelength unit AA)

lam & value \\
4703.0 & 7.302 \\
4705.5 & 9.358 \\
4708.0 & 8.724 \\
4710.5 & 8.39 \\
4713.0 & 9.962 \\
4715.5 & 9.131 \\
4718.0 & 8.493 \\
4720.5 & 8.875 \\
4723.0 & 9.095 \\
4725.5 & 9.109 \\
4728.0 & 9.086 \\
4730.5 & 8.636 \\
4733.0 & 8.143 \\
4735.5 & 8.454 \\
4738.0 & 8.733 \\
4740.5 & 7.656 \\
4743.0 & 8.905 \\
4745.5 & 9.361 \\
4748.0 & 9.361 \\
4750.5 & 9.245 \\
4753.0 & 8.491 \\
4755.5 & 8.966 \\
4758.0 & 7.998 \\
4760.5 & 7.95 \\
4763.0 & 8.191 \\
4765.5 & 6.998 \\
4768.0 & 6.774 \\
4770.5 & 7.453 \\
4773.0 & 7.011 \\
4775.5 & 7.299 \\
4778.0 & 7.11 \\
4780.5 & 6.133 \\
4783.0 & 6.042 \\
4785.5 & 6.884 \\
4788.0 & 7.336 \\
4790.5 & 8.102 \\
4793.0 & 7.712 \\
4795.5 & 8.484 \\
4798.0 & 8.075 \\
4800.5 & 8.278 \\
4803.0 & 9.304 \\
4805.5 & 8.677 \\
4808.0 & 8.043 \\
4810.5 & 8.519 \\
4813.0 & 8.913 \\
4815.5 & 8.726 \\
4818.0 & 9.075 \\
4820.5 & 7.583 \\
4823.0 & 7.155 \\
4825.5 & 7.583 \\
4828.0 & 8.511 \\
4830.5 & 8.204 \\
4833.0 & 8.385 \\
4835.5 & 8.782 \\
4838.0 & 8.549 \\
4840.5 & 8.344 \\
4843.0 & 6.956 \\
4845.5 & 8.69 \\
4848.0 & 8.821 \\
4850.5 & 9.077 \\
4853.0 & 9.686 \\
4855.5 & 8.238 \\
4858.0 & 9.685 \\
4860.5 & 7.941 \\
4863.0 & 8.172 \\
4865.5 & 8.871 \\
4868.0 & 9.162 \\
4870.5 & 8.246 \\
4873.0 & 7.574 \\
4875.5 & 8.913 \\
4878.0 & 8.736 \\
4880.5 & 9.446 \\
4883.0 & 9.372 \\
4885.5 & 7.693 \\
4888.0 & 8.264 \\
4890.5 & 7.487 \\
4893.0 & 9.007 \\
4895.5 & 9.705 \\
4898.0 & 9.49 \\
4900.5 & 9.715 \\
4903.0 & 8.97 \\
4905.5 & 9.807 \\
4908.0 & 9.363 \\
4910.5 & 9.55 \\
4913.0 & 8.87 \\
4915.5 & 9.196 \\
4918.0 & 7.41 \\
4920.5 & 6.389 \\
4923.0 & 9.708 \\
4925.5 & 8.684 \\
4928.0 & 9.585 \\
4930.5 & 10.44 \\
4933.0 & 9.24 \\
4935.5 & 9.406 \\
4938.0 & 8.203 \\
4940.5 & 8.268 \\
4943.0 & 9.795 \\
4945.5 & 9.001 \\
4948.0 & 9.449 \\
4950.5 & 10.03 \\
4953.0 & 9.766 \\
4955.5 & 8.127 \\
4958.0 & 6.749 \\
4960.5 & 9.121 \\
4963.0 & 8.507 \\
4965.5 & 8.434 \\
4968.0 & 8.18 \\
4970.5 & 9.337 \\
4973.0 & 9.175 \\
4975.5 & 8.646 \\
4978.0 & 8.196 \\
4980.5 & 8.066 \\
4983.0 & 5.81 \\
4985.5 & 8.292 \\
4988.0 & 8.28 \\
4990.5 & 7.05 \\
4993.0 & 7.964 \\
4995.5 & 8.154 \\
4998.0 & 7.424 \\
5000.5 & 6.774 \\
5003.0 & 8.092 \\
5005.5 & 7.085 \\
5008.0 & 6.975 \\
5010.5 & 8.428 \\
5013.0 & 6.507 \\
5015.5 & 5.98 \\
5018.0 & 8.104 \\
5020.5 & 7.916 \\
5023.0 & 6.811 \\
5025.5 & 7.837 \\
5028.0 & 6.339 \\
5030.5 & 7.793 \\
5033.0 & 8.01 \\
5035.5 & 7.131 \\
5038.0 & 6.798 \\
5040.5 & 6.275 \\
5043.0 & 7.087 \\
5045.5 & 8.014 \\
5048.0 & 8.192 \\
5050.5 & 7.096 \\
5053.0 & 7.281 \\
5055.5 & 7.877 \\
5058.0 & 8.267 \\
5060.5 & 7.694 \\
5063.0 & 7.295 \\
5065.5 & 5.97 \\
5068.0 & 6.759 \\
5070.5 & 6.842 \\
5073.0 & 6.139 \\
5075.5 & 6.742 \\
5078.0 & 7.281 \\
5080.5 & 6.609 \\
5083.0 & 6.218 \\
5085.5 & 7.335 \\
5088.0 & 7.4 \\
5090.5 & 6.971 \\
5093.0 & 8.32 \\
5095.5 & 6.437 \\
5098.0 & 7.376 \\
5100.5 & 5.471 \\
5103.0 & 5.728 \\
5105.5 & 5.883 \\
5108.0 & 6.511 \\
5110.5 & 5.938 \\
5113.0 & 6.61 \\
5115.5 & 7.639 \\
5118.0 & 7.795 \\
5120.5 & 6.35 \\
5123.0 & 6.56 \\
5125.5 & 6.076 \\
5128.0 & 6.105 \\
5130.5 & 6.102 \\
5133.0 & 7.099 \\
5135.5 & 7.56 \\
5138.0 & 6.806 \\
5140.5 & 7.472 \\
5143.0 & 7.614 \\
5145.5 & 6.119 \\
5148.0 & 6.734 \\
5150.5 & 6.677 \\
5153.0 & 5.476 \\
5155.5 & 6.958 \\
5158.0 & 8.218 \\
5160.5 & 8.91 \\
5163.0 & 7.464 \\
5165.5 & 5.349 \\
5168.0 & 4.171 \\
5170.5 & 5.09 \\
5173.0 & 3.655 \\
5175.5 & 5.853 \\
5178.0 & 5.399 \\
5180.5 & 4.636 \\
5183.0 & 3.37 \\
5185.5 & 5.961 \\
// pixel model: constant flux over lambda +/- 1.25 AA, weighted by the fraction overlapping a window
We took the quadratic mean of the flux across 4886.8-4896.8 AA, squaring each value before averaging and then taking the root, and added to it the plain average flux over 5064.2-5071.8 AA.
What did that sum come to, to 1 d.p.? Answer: 15.2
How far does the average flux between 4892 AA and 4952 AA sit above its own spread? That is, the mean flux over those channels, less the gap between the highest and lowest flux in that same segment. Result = 5.09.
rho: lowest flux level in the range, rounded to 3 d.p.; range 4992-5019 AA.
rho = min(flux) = 5.980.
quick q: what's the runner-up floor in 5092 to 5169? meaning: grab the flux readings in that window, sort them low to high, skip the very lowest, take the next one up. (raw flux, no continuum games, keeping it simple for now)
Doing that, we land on 5.349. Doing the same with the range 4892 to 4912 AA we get 9.007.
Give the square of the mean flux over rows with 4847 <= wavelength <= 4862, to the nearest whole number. 79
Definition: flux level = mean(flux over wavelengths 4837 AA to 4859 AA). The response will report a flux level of 8.7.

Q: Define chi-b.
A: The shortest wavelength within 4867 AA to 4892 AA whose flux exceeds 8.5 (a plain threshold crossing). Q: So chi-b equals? 4868.0 AA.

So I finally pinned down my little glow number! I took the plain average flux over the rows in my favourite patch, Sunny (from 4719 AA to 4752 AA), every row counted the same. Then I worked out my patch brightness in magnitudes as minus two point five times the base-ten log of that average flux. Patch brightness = -2.36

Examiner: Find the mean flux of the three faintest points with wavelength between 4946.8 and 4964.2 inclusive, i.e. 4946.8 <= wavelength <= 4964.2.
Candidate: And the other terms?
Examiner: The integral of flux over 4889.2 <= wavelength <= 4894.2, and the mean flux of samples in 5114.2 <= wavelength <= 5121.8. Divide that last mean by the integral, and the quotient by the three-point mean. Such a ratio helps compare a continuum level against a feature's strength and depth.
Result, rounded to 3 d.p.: 0.023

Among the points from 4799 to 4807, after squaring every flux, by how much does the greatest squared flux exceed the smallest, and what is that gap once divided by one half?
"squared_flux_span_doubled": 36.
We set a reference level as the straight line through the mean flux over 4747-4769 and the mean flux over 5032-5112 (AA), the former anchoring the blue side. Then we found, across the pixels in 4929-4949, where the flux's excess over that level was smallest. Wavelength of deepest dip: 4938.0 AA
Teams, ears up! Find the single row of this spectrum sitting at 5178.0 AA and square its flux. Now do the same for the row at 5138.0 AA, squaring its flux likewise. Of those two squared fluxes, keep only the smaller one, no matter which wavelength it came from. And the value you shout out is 29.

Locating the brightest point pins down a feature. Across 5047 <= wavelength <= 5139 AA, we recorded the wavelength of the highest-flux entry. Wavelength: 5093.0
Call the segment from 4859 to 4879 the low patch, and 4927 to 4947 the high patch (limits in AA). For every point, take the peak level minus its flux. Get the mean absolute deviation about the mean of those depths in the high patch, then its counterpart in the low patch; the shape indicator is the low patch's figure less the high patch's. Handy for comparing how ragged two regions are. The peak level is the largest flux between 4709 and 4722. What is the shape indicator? -0.10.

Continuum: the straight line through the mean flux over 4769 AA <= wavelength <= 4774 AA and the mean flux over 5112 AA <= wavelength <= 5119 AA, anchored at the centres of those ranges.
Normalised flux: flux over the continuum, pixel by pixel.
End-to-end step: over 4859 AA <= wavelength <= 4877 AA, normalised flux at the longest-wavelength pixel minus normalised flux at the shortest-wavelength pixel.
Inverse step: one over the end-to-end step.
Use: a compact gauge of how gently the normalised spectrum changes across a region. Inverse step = 8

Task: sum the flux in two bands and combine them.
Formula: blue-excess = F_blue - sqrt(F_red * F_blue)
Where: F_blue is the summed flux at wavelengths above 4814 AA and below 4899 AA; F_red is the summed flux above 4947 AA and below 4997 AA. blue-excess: 70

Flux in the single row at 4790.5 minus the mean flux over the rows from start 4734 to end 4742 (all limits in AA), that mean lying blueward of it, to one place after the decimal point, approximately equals -0.2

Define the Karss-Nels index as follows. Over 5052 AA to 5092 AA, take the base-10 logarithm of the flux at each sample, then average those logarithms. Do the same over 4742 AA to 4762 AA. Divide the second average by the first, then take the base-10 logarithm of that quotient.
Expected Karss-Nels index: 0.05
